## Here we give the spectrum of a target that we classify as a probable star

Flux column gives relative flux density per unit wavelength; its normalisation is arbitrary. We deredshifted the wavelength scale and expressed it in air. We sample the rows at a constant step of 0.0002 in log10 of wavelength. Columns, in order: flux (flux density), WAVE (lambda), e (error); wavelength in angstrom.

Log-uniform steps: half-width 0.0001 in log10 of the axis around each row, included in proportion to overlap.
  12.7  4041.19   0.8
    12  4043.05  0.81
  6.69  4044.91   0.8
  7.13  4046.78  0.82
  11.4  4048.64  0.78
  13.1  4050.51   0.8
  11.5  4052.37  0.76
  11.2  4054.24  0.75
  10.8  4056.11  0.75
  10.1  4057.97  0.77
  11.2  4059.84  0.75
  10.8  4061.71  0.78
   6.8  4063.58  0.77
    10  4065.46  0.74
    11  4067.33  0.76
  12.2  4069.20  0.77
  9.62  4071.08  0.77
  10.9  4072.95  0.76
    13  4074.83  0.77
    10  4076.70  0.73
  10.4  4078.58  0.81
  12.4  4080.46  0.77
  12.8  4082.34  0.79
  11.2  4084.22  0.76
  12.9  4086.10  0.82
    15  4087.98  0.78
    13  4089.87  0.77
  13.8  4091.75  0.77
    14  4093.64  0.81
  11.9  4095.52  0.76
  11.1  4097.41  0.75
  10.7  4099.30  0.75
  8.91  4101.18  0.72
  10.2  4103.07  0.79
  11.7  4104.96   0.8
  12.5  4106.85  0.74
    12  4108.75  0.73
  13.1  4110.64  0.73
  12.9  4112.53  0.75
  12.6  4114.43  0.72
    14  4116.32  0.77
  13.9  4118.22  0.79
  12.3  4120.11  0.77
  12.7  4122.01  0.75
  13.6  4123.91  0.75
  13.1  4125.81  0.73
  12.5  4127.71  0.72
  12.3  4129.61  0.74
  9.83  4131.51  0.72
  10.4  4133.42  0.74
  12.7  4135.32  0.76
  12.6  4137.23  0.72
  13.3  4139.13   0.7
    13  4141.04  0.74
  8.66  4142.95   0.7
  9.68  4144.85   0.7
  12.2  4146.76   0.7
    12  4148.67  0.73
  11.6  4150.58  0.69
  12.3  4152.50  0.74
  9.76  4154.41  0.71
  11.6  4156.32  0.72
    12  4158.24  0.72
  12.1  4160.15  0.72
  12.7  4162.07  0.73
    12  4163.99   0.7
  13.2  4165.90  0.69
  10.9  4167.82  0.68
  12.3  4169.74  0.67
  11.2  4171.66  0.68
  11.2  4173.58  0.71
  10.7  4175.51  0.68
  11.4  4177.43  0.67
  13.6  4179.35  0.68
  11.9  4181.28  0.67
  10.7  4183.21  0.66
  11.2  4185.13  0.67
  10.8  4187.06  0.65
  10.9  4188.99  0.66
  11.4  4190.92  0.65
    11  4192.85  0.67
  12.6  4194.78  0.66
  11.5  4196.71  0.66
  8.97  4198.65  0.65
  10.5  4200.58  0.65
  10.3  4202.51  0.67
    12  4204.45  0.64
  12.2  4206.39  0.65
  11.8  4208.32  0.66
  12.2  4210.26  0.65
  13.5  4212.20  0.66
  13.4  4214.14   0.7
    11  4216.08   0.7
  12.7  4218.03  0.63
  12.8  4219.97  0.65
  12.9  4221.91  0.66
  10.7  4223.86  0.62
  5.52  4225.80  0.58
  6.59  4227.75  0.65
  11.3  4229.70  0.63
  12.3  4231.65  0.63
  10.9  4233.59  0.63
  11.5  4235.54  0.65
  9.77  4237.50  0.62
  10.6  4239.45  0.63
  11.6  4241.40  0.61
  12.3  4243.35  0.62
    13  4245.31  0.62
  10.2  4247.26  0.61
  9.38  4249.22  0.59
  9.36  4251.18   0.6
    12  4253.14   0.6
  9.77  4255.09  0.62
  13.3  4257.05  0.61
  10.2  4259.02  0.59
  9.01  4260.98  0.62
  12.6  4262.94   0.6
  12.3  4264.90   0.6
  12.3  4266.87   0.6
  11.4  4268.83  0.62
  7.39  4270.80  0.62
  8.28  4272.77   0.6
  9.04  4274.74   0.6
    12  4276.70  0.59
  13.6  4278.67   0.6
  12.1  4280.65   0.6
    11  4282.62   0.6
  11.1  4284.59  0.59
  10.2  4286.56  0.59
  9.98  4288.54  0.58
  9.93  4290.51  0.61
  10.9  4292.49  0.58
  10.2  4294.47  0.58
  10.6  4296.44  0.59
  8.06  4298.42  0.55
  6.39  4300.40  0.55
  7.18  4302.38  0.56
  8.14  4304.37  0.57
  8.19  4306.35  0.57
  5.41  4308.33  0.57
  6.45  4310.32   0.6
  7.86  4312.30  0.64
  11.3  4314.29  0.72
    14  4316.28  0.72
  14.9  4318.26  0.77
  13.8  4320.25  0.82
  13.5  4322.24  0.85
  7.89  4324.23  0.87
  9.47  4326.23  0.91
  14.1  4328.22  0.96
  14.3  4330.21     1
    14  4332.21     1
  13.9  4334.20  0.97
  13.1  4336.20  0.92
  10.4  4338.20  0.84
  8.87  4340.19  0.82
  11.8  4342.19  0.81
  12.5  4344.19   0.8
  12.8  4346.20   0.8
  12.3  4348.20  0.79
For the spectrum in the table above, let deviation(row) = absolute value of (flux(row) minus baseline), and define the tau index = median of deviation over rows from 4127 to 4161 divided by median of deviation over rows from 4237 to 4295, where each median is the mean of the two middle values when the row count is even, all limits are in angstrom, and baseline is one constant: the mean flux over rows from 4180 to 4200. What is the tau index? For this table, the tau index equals 1.0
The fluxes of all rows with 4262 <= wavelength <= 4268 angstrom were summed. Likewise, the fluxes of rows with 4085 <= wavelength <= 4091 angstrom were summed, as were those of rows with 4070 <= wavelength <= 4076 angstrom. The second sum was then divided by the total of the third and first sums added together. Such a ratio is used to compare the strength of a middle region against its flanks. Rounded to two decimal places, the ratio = 0.58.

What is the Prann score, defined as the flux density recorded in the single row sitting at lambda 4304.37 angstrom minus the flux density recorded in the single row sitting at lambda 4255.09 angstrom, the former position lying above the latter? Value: -1.6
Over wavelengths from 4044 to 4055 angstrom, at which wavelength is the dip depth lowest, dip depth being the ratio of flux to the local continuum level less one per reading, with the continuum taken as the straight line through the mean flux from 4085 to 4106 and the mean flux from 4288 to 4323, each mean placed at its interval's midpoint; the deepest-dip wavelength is 4044.91 angstrom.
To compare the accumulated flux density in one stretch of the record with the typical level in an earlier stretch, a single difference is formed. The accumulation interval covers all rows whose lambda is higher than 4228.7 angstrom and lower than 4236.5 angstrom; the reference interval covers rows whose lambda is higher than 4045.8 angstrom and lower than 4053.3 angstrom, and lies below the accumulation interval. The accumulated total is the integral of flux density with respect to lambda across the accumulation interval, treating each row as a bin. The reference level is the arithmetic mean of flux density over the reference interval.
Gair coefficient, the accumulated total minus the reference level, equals 78.9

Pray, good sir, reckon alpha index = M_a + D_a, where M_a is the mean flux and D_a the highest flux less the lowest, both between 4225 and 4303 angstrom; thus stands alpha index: 18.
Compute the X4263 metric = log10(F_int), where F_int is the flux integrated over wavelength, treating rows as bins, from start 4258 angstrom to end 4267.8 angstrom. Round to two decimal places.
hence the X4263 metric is 2.04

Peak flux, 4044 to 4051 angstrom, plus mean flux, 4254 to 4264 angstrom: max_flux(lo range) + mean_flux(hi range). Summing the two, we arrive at 24.1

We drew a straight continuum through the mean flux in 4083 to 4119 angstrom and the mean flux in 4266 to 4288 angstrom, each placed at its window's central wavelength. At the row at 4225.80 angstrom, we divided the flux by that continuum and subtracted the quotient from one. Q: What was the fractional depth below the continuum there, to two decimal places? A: 0.51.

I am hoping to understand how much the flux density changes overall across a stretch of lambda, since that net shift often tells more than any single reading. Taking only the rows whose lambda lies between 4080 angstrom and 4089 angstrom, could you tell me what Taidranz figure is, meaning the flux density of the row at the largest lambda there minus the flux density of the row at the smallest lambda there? 3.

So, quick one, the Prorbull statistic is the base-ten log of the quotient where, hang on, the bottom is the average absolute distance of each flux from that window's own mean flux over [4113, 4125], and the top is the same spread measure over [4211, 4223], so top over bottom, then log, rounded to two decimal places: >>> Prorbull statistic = -0.05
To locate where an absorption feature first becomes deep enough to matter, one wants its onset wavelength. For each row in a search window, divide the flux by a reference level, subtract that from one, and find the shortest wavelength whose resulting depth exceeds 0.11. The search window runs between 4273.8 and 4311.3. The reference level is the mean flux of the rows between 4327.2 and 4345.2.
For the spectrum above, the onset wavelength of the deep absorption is 4274.74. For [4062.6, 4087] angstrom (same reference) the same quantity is 4063.58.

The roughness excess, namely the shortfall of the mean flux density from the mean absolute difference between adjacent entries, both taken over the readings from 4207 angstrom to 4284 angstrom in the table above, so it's -9.5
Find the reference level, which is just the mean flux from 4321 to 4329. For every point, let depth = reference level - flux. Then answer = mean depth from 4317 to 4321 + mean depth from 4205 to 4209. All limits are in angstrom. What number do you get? -3.9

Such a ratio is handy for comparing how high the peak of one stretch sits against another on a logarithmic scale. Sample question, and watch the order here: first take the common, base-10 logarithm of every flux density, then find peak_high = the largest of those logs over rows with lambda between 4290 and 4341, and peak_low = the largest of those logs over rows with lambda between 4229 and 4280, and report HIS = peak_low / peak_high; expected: 0.97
